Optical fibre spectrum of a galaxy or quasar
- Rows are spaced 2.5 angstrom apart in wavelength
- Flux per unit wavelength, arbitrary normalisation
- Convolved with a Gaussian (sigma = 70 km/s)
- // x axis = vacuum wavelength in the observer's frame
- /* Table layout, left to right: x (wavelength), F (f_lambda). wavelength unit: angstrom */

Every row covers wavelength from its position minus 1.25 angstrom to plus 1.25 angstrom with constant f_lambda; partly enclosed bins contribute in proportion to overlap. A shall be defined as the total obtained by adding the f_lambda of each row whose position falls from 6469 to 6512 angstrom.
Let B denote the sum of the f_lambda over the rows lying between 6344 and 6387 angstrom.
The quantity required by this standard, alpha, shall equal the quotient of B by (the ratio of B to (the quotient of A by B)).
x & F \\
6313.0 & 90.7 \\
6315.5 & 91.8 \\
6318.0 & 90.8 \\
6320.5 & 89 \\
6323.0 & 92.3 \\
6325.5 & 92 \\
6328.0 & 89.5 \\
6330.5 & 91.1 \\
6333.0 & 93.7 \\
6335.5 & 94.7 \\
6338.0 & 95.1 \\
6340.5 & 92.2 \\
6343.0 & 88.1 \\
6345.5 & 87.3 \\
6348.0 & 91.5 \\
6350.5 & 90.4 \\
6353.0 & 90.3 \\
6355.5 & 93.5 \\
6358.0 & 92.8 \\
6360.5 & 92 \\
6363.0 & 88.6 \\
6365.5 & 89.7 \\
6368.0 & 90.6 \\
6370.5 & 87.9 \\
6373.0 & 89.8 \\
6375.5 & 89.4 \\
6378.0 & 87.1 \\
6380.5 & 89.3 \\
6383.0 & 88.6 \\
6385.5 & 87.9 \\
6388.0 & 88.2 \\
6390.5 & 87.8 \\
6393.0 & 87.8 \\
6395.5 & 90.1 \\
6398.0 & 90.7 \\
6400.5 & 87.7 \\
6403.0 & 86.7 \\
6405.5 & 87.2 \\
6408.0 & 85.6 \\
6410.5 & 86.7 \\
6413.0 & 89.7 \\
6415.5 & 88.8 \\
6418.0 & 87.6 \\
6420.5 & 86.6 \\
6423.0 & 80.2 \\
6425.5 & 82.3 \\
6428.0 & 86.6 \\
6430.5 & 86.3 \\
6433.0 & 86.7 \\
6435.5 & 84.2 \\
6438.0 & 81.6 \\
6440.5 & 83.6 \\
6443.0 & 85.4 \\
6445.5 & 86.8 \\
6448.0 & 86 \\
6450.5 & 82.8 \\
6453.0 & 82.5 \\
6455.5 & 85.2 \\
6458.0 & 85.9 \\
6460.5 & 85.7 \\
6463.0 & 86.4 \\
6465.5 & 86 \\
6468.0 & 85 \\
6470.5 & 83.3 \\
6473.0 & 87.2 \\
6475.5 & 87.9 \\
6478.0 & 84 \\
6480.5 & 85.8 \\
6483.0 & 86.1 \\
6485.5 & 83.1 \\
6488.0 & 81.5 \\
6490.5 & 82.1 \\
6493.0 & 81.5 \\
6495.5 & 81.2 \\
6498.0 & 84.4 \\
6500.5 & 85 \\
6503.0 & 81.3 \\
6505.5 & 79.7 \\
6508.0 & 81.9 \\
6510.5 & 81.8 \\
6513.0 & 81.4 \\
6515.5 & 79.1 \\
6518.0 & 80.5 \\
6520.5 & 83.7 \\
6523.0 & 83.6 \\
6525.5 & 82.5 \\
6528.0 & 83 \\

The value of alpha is 0.93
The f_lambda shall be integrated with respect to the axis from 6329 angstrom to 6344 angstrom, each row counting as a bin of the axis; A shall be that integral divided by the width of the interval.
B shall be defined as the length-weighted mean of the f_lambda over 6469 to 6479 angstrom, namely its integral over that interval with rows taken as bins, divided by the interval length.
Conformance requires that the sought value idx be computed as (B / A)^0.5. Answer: 0.96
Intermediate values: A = 93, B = 85.6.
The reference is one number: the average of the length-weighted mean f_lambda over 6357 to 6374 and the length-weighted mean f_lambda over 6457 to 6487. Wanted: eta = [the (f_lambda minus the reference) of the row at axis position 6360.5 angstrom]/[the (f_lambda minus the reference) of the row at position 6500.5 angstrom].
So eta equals -1.5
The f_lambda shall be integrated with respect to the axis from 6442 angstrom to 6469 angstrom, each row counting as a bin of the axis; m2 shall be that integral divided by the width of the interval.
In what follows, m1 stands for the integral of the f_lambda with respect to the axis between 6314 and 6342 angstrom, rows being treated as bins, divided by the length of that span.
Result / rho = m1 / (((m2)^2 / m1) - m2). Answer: -15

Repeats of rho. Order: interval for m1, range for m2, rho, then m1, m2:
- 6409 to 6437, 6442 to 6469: -127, 85.9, 85.2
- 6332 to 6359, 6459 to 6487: -16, 91.8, 85.5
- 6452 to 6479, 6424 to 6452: -120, 85.4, 84.7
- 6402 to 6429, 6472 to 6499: -41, 86.2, 84.0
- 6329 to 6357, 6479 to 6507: -12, 91.6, 82.9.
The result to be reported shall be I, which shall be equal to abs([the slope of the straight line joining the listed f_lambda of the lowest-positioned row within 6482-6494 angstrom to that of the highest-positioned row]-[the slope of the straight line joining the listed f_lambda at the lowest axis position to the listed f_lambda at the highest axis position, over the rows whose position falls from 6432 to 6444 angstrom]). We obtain 0.33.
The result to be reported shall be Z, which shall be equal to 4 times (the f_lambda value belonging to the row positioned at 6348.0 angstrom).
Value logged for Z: 366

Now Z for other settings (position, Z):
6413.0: 359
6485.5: 332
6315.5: 367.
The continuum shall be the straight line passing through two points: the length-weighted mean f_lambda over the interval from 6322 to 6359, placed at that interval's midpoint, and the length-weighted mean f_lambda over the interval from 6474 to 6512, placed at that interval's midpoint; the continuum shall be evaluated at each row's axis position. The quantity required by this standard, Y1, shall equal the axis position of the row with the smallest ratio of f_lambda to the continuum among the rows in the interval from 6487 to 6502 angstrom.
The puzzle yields 6488.0 angstrom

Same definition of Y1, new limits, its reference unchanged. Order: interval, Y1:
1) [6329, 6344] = 6343.0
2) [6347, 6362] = 6350.5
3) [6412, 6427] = 6423.0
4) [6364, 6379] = 6378.0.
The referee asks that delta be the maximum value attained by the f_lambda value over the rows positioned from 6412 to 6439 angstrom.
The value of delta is 89.7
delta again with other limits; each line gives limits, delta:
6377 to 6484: 90.7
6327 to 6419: 95.1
